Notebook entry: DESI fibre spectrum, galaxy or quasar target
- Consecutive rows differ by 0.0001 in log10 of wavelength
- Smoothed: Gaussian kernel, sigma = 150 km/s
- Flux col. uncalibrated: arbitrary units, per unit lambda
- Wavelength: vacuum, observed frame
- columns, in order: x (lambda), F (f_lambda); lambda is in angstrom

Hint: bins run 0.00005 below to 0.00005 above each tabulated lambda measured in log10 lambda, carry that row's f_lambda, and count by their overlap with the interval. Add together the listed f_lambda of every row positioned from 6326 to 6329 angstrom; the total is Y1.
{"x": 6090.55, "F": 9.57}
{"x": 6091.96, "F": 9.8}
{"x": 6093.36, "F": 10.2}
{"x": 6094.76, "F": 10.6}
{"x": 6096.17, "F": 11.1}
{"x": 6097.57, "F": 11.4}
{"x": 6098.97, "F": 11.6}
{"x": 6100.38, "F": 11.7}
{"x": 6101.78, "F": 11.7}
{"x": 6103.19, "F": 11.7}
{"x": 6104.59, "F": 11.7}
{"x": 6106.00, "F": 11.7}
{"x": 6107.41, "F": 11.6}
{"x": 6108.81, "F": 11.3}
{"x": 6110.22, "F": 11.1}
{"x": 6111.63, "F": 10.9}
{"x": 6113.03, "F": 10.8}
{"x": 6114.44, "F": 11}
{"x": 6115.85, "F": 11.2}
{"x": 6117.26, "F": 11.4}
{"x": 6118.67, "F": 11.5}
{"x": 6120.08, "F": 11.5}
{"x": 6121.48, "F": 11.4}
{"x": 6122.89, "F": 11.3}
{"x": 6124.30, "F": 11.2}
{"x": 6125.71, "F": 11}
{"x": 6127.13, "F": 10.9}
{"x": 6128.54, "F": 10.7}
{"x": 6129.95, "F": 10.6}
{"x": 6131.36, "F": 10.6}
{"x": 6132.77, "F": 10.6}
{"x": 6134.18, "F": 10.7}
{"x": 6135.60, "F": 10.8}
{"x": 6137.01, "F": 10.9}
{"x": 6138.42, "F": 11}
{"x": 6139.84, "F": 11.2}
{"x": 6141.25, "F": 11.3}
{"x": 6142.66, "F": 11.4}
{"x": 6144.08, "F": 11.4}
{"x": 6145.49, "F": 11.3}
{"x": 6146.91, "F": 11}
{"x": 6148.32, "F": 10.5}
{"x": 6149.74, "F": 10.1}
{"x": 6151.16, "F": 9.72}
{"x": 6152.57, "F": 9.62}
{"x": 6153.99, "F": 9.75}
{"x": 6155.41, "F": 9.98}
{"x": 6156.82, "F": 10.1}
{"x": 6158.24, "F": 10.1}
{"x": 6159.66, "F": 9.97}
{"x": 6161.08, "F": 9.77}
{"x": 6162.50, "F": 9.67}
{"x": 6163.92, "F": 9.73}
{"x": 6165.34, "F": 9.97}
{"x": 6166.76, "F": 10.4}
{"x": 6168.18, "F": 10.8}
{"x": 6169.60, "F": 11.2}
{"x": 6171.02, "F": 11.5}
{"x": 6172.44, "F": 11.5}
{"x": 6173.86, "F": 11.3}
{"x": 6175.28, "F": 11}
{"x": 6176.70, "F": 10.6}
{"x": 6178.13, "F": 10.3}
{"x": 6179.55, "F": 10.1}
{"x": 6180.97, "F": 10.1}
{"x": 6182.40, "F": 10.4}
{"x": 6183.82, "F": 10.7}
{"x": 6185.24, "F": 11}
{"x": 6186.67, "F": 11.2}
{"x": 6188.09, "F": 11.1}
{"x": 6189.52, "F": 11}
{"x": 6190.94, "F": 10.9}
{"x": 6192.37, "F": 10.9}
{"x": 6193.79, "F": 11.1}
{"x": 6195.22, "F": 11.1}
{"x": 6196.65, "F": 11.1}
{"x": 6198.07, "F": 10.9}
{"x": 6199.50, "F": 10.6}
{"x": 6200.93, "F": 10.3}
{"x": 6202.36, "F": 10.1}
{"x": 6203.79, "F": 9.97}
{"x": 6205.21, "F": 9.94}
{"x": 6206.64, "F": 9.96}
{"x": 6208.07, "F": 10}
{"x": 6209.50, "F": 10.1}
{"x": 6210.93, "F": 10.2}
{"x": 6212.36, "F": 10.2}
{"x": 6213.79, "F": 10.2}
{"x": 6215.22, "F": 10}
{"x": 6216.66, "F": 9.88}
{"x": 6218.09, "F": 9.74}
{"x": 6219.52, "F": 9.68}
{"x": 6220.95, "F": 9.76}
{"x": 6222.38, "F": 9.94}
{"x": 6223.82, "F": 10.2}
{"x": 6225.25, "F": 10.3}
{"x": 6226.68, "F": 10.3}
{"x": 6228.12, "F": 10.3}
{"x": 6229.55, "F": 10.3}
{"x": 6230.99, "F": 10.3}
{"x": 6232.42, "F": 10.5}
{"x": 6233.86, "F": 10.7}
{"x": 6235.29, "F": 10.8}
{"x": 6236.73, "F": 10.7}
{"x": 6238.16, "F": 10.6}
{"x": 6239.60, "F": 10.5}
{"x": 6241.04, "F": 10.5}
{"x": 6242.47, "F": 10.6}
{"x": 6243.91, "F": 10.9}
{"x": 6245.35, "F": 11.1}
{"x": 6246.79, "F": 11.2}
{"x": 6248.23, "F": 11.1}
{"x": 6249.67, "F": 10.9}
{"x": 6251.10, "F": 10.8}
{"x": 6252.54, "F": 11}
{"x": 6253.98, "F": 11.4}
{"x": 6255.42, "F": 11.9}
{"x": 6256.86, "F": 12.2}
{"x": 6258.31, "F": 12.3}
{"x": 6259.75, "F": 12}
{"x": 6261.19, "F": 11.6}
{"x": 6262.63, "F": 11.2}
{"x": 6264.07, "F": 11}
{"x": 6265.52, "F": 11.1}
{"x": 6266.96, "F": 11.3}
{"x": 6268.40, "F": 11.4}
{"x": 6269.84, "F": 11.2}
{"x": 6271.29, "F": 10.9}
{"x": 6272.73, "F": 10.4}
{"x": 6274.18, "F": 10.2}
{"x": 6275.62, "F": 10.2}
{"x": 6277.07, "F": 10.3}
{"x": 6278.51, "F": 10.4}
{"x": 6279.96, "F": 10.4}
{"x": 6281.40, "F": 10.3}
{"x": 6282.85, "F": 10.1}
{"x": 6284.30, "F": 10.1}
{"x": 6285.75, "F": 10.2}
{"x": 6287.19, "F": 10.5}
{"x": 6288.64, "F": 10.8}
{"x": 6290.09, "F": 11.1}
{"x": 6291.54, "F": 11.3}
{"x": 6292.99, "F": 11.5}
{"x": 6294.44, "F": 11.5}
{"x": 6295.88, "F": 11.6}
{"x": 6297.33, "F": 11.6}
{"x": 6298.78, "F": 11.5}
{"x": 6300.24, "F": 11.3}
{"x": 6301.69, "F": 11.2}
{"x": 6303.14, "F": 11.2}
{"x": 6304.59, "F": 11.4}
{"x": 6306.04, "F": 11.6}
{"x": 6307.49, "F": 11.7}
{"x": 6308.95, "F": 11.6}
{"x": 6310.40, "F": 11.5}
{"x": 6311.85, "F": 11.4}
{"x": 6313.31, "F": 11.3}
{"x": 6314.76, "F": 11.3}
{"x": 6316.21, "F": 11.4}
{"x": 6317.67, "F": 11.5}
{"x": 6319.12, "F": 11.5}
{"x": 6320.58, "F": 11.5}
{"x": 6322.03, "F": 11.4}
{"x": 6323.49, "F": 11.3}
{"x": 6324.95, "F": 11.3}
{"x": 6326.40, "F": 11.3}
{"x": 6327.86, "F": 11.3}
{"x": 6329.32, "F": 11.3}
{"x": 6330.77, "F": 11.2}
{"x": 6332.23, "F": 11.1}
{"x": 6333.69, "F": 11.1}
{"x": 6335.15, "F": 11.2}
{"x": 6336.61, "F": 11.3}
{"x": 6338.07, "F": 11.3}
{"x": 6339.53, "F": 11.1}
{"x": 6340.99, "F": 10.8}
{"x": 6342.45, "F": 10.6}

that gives 22.6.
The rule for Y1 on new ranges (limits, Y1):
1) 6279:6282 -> 20.7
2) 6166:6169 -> 21.2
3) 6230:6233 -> 20.8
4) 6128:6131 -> 21.3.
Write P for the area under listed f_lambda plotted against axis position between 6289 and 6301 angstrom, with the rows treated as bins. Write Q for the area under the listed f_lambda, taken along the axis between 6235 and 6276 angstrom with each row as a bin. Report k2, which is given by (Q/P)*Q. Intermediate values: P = 137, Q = 454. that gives 1508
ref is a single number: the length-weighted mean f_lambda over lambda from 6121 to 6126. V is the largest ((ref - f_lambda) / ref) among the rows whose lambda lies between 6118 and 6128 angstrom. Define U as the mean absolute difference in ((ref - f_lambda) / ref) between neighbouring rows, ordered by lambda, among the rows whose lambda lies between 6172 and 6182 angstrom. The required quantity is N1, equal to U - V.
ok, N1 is -0.01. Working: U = 0.021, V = 0.030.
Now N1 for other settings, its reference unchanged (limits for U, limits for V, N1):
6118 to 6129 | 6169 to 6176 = -0.01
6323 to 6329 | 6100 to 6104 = 0.04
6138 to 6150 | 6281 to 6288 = -0.08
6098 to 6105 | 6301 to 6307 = 0.00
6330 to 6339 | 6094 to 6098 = -0.05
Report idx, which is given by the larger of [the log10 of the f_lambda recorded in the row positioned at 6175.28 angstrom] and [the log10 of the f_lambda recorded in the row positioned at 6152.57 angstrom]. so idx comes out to 1.04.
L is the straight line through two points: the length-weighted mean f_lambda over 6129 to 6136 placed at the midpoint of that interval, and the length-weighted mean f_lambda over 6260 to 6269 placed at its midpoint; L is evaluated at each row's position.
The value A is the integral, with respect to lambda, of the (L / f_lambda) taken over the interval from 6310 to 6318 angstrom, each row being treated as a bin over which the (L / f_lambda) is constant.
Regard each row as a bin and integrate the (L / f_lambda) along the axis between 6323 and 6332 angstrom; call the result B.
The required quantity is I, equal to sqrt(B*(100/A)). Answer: 10.7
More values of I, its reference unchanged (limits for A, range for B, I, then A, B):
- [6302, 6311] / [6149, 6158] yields 10.4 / 9.03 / 9.8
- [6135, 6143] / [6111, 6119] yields 9.9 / 7.72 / 7.6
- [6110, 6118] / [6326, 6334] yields 10.4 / 7.64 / 8.3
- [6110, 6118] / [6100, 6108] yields 9.7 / 7.64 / 7.2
